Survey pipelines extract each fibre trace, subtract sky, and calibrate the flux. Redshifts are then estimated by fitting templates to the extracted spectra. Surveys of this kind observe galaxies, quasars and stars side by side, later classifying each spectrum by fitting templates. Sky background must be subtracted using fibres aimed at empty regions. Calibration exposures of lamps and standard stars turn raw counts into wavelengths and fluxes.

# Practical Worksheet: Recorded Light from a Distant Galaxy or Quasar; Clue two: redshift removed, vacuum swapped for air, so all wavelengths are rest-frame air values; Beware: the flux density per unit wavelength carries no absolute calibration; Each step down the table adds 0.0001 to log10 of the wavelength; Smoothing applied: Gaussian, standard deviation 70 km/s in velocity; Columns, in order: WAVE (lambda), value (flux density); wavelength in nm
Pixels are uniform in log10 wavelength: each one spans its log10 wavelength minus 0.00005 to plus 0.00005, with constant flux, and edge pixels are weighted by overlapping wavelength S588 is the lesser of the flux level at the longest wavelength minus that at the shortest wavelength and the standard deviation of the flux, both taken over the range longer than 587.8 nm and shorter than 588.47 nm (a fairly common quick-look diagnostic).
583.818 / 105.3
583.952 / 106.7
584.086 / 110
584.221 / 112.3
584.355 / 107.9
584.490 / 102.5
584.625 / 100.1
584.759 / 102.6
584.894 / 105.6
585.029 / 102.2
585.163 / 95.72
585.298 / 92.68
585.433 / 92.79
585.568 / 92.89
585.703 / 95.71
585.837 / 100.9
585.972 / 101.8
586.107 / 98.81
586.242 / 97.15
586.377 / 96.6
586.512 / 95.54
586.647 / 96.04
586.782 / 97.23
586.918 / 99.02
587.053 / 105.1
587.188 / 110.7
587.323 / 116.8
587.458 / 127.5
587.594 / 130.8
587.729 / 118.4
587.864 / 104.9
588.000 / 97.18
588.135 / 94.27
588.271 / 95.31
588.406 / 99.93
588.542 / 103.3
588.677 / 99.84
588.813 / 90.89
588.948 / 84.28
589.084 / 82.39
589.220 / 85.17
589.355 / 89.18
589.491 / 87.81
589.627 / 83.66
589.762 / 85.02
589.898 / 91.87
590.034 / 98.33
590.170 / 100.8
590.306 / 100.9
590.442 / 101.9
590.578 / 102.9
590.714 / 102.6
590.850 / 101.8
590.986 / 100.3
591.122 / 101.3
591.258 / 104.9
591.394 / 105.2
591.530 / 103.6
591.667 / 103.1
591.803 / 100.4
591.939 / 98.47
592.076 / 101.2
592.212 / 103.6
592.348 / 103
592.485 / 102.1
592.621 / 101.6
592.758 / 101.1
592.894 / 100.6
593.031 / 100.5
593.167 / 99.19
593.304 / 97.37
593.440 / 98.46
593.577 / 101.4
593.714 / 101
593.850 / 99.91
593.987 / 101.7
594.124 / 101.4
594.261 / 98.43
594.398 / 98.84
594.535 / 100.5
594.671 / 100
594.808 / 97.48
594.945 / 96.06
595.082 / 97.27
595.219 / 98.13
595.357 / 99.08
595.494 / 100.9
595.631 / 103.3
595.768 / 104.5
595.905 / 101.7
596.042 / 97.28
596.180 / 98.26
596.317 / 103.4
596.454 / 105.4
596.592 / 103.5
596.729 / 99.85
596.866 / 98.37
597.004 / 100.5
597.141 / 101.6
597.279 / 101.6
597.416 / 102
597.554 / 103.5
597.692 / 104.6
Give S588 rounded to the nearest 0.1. -5.0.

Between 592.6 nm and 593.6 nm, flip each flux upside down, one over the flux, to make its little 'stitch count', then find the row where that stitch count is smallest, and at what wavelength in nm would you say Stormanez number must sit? 592.621 nm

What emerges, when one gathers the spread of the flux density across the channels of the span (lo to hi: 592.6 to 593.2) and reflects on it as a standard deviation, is 1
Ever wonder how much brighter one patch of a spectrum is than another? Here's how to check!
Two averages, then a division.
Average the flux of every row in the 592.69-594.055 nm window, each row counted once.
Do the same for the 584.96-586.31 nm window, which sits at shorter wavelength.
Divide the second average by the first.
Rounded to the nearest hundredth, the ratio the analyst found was 0.97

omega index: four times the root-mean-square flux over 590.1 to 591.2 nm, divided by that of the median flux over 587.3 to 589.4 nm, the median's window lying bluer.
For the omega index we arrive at 4.12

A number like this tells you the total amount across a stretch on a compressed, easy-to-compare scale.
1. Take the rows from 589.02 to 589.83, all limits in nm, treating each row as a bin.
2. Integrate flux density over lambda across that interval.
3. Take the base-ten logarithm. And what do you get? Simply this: 1.84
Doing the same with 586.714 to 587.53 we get 1.95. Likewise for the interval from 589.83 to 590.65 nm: 1.91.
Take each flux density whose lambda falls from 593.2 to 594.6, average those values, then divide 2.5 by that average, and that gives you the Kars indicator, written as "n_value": 0.0250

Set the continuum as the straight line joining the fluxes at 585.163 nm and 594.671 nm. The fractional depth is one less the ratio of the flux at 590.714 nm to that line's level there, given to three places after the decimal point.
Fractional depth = -0.045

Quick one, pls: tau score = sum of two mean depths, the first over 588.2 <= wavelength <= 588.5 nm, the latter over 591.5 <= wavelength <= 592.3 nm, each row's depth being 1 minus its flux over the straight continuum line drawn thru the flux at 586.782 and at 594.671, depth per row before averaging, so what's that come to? -0.03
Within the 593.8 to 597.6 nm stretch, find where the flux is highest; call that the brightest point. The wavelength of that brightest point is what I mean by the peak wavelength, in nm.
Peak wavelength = 596.454 nm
